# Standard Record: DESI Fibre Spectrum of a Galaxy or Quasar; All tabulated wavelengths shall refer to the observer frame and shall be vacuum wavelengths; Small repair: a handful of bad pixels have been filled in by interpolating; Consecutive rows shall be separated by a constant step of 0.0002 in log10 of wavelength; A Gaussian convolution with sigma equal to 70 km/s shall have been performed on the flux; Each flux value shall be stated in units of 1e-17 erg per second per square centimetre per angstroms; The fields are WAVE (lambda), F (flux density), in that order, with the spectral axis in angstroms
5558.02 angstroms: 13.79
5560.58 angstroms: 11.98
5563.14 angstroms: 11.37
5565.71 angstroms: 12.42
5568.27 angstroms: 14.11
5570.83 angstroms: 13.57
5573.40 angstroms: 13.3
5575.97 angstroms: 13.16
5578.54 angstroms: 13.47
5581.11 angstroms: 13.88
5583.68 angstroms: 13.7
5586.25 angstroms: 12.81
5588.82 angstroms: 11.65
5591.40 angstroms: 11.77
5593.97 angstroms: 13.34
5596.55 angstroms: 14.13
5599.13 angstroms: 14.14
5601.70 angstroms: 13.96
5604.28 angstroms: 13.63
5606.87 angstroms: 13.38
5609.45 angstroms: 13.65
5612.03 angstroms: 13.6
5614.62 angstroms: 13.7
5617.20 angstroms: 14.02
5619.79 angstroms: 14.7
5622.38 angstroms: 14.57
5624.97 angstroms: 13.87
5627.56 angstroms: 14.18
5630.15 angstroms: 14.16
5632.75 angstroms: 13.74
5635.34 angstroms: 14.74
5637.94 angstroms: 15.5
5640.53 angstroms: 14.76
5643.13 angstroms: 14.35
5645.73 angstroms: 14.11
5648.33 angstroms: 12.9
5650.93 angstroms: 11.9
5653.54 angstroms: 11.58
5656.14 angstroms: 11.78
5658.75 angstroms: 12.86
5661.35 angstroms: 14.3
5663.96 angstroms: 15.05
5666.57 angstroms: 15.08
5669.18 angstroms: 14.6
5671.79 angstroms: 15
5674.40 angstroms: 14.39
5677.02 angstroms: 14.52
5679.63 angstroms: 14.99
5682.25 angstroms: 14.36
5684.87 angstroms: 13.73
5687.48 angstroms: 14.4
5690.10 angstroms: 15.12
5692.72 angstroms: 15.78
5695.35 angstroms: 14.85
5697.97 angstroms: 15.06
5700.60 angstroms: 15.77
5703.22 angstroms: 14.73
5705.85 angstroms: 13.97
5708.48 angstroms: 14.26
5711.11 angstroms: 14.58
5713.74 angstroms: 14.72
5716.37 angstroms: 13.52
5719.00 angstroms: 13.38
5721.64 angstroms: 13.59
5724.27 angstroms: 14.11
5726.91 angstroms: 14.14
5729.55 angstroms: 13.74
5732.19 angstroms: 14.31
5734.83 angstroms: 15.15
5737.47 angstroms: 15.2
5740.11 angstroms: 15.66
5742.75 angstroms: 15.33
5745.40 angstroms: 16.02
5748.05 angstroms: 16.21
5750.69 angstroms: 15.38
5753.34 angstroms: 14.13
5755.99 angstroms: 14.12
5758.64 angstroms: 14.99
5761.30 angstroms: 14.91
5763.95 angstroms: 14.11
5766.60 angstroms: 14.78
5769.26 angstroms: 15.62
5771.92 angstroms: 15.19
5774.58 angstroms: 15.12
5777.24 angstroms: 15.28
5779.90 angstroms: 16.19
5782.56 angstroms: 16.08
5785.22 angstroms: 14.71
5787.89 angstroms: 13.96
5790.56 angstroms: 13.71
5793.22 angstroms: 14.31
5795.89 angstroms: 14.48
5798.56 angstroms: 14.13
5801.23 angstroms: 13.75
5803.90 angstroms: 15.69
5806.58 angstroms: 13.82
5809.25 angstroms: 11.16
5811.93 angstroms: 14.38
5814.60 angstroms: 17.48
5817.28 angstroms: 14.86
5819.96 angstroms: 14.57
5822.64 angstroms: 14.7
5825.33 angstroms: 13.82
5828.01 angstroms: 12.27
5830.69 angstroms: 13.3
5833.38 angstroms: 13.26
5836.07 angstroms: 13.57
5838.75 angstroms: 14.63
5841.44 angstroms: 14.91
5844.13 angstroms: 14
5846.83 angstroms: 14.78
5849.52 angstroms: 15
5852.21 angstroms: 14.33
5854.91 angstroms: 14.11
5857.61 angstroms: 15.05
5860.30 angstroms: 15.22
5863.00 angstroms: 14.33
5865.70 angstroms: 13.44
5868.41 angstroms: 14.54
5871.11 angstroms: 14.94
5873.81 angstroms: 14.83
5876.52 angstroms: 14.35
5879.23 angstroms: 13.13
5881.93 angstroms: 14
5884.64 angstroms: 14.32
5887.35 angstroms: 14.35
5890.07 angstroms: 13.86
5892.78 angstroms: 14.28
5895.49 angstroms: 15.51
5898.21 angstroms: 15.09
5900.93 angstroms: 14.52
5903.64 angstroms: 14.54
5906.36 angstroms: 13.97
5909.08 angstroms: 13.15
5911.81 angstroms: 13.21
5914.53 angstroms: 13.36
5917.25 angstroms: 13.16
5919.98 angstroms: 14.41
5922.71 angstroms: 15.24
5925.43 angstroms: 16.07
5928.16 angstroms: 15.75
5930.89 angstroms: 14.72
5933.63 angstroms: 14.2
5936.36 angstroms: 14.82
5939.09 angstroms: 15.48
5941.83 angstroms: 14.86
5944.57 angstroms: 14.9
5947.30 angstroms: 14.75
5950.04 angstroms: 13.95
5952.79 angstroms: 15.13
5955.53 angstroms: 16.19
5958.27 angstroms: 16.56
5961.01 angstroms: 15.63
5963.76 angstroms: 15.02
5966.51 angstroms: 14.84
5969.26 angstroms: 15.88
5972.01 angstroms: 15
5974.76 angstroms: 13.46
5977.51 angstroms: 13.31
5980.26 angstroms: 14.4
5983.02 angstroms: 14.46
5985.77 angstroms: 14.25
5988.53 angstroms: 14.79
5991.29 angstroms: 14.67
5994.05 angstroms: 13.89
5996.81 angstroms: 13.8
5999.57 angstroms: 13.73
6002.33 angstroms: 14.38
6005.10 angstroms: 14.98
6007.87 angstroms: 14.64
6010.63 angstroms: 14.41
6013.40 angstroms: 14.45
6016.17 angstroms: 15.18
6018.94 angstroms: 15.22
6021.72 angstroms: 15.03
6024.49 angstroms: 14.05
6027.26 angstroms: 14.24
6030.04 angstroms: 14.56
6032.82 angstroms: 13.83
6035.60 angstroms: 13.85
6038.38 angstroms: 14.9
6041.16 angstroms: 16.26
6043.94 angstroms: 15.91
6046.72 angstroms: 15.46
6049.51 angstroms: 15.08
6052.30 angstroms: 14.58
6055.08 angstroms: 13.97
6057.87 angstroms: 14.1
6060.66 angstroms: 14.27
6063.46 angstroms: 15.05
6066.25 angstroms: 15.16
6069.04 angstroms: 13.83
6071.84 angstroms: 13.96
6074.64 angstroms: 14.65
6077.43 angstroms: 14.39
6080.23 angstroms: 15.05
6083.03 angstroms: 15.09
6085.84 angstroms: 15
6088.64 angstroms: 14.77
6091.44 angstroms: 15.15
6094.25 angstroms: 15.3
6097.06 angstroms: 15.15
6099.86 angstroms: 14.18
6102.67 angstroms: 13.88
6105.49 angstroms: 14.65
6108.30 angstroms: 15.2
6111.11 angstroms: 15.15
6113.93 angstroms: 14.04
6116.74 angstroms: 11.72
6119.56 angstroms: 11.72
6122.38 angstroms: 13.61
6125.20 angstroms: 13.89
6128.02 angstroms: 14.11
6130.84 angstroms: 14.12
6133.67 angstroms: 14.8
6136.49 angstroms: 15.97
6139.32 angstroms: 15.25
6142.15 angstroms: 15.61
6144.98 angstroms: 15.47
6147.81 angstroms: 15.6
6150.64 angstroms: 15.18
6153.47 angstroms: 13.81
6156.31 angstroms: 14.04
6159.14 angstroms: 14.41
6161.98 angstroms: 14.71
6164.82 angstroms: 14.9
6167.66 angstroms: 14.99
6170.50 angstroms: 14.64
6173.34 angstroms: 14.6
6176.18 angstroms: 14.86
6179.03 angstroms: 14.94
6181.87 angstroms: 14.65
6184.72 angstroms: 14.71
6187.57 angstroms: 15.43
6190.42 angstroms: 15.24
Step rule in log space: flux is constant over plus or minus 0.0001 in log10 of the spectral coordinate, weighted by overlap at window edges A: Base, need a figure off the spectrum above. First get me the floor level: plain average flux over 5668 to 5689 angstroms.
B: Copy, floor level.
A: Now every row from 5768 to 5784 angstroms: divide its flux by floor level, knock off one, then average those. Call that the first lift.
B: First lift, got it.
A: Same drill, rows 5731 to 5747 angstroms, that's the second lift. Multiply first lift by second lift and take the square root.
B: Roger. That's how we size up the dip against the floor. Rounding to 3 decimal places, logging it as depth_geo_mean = 0.063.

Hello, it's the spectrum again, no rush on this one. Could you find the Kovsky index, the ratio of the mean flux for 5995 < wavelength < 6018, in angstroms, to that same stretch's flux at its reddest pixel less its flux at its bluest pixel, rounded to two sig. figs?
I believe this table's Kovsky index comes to 10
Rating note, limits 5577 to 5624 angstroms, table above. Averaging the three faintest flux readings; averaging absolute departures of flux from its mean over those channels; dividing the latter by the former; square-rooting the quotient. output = 0.213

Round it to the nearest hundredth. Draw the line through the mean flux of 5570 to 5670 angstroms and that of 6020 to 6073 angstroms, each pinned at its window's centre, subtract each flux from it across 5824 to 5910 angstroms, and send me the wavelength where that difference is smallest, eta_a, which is 5895.49 angstroms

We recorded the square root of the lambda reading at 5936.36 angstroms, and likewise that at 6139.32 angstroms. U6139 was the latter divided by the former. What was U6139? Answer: 1.01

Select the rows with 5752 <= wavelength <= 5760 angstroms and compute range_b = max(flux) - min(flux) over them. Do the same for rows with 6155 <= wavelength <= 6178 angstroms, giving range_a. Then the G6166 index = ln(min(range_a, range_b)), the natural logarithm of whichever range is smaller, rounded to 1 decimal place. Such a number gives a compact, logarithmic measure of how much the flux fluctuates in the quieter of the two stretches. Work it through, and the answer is -0.1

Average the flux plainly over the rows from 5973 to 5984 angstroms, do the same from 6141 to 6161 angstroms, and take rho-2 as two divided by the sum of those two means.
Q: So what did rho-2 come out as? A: 0.069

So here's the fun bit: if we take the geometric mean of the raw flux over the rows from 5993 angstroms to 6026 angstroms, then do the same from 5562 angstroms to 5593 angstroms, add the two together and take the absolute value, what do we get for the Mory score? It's 27.37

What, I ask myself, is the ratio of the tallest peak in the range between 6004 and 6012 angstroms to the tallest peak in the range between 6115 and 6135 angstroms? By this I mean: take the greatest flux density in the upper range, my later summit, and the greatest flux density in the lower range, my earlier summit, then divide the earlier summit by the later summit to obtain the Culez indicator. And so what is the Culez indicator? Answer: 1.01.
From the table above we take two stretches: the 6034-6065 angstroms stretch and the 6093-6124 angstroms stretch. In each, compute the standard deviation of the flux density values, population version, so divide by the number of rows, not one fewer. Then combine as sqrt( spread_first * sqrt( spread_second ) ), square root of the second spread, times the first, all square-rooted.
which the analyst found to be 0.92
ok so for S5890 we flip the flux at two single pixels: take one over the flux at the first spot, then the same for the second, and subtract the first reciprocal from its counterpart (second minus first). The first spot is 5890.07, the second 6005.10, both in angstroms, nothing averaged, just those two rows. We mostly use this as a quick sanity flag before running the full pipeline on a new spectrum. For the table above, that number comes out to -0.0054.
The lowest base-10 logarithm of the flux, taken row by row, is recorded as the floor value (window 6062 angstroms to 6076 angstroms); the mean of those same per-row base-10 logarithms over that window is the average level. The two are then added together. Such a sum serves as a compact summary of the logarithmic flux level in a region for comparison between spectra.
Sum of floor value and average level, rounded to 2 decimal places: 2.30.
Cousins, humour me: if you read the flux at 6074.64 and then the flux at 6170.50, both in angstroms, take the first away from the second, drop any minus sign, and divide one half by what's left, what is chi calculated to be 50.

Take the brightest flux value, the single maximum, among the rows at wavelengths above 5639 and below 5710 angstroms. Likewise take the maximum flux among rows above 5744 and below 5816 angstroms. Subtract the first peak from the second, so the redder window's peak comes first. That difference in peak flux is 1.7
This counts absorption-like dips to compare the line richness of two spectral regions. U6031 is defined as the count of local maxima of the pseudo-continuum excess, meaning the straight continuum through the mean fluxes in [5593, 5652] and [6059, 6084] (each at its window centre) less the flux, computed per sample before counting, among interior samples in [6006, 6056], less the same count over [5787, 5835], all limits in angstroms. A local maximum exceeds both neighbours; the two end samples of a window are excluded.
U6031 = -2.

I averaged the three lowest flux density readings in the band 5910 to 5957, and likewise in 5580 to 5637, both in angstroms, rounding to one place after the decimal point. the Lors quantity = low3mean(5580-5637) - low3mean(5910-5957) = -1.2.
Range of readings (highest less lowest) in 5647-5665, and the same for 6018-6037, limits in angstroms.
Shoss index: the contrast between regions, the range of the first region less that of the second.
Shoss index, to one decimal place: 2.1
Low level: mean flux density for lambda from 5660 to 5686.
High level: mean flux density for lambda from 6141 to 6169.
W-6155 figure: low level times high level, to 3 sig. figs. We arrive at 217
